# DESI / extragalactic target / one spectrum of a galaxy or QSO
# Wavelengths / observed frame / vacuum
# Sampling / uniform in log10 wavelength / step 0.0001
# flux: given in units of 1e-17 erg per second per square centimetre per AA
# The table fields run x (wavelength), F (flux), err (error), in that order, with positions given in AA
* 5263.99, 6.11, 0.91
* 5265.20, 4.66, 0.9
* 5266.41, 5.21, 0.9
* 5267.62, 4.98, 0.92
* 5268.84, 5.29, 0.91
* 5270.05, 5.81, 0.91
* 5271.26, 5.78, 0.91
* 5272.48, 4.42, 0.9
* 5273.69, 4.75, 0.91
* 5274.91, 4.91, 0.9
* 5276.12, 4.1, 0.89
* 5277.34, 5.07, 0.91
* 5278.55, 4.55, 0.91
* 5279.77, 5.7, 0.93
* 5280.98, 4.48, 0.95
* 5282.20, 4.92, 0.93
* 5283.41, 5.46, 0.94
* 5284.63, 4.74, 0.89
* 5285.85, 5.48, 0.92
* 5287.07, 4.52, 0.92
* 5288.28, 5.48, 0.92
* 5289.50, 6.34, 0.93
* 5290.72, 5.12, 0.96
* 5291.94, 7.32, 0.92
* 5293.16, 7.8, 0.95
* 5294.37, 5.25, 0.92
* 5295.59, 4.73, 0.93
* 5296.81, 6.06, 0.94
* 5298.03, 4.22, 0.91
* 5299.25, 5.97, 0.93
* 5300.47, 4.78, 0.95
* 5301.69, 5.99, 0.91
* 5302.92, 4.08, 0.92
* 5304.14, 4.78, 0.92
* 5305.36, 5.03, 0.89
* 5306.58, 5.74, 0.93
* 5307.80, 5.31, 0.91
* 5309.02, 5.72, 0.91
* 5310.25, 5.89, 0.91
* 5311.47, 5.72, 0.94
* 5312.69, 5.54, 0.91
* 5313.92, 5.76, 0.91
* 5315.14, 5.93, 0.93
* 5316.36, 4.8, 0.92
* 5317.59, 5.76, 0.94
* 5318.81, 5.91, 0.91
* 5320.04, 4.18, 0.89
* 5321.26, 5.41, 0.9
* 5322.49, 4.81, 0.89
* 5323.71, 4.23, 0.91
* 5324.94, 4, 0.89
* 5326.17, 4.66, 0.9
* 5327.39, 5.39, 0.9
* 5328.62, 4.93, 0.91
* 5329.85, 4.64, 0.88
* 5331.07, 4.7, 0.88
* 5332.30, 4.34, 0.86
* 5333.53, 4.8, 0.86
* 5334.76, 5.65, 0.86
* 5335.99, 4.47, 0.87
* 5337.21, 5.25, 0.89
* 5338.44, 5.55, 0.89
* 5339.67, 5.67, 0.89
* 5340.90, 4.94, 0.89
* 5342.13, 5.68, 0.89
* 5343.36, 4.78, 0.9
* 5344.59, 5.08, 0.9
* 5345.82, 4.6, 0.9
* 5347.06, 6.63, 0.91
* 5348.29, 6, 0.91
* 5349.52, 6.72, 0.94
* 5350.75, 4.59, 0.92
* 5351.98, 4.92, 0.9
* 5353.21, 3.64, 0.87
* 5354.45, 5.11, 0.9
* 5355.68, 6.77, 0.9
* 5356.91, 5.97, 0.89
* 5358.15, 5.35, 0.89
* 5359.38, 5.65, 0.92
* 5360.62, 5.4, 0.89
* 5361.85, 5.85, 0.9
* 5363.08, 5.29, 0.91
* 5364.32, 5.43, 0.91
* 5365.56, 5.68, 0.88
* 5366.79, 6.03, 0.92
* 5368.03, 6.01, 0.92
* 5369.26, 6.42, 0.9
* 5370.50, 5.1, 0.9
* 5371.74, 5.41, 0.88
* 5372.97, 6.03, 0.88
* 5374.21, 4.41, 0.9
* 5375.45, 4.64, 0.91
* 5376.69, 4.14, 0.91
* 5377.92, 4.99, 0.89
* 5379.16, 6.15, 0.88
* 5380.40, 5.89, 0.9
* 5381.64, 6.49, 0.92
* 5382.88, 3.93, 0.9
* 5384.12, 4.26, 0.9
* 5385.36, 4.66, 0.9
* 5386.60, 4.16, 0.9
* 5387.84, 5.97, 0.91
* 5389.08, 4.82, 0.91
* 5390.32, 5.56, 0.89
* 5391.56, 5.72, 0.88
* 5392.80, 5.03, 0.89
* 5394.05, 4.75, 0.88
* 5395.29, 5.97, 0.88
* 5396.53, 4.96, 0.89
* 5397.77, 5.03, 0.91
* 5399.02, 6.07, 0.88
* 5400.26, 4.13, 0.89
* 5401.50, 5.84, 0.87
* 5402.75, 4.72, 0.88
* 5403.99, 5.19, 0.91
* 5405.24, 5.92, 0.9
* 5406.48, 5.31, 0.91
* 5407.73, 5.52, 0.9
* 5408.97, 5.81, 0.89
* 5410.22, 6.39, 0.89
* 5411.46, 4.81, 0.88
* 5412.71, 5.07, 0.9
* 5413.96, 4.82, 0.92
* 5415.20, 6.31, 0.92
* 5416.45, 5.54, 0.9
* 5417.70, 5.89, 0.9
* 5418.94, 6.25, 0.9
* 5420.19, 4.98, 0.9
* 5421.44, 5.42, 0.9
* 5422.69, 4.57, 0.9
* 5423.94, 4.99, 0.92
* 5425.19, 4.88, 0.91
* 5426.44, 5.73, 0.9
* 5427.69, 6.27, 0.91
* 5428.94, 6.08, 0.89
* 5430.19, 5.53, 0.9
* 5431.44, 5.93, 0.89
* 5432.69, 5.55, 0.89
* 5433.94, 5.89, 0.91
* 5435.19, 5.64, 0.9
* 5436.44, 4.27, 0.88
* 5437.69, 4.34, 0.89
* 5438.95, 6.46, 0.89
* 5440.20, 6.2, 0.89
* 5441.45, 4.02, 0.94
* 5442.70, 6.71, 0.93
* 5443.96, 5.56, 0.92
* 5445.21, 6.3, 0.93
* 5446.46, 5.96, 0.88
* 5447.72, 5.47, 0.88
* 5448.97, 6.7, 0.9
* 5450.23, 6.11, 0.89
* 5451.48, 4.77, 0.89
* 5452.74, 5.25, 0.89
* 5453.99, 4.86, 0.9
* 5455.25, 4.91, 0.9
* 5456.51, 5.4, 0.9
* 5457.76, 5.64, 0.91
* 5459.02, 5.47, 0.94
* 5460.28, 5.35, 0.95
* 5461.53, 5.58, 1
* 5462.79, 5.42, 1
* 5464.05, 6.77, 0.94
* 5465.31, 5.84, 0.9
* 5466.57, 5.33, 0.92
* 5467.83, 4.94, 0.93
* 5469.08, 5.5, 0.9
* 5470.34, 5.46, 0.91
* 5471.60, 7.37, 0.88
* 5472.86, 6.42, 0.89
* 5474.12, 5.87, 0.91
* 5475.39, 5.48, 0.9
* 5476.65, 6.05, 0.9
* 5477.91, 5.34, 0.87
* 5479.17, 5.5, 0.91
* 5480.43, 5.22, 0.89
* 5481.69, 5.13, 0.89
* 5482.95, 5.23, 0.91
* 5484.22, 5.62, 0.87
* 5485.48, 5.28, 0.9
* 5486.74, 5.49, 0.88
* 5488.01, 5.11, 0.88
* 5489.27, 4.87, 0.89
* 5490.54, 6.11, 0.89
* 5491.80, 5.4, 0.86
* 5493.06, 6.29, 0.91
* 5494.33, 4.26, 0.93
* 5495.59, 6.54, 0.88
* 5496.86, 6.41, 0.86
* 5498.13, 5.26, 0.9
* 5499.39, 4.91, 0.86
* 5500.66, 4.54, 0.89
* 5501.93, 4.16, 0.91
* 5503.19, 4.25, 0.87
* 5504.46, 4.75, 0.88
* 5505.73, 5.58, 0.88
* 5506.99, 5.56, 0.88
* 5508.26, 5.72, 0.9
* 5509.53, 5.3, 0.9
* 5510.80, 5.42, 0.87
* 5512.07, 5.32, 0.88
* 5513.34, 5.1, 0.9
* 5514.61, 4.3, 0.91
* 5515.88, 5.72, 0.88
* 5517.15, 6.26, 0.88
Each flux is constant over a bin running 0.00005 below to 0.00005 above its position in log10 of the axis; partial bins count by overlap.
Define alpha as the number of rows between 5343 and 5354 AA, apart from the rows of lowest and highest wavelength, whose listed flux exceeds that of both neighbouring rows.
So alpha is 4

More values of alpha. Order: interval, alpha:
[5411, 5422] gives 3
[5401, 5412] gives 2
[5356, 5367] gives 2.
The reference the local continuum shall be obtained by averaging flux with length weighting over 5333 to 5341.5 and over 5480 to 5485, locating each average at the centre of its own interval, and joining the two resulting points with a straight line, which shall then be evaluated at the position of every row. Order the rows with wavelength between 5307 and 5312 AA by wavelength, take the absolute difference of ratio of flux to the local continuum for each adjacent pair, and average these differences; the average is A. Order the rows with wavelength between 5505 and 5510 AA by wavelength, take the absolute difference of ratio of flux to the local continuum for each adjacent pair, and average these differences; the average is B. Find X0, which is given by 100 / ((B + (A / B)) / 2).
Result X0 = 152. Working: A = 0.05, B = 0.04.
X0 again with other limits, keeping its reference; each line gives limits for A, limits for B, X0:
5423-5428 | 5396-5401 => 293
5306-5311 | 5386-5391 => 391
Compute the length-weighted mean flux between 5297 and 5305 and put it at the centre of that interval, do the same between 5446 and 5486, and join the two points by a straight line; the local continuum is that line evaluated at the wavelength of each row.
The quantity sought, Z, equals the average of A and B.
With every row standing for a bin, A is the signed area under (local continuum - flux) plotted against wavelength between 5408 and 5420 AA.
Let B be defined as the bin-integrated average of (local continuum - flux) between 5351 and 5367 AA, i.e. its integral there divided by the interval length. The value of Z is -1.3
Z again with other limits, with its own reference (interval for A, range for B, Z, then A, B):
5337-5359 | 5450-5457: -2.2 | -5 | 0.4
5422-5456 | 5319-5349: -0.1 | 0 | 0.1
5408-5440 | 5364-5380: -0.9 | -2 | -0.2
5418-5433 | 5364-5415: -0.5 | -1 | 0.0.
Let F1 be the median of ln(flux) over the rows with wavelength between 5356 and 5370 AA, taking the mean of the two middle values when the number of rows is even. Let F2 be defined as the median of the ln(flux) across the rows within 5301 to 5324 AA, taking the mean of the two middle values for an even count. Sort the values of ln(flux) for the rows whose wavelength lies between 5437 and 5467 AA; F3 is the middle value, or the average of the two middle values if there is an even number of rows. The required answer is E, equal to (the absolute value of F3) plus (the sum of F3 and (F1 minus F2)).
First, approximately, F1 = 1.74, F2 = 1.71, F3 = 1.71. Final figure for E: 3.440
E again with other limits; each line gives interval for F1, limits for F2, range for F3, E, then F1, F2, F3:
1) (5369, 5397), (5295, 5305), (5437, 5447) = 3.661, 1.62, 1.56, 1.80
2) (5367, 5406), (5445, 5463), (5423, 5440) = 3.390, 1.63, 1.70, 1.73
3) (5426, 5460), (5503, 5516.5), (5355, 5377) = 3.482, 1.73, 1.67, 1.71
